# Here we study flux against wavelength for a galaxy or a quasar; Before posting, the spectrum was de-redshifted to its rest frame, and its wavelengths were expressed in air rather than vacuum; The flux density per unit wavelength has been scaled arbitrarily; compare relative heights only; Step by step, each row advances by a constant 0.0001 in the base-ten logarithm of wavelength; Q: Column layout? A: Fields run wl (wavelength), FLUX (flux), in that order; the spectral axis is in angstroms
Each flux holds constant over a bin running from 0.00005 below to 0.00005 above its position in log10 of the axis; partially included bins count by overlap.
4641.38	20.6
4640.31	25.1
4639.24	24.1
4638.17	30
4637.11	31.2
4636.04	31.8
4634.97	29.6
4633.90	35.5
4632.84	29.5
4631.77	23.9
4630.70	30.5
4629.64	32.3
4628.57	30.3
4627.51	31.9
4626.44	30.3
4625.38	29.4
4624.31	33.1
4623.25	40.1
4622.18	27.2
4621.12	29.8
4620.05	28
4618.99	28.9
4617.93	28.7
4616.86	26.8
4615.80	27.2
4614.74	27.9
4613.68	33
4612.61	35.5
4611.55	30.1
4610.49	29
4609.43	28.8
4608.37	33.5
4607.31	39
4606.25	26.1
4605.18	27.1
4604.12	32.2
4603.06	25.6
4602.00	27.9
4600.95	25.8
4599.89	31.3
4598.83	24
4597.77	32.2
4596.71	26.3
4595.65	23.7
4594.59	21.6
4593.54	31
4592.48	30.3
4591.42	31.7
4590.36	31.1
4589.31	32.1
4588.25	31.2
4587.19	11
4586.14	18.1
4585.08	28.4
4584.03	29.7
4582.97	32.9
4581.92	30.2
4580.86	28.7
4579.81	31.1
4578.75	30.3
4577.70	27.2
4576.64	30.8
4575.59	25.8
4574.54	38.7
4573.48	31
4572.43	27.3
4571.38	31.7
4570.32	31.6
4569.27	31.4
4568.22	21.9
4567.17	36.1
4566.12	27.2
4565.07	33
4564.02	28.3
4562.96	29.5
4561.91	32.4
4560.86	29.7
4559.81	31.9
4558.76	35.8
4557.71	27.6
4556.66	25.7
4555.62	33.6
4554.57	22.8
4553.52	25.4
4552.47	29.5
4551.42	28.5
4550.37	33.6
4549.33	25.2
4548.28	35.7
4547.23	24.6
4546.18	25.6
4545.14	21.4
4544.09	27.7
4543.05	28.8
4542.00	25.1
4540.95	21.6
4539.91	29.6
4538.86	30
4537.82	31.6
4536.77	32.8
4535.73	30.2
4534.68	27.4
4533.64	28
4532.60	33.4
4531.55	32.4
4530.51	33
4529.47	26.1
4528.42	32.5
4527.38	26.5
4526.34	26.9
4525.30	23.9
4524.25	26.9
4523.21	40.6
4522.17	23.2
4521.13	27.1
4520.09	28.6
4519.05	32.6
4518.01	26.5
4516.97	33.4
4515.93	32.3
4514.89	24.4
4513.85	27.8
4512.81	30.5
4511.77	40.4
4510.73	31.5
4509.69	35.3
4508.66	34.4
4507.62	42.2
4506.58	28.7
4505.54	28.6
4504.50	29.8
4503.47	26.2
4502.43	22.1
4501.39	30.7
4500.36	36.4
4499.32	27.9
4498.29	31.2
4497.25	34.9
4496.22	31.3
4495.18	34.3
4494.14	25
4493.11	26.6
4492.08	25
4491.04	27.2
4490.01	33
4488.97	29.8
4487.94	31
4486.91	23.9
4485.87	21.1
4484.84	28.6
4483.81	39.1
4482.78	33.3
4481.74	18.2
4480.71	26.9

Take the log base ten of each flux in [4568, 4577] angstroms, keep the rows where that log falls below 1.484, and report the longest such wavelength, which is 4575.59 angstroms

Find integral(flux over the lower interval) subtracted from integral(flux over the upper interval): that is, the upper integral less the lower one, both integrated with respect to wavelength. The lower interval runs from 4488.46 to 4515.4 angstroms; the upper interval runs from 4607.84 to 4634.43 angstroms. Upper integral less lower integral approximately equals -14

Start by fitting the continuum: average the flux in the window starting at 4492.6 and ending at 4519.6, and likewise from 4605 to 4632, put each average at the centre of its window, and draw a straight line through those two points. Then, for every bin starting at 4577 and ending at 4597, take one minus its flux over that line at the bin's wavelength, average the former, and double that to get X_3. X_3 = 0.18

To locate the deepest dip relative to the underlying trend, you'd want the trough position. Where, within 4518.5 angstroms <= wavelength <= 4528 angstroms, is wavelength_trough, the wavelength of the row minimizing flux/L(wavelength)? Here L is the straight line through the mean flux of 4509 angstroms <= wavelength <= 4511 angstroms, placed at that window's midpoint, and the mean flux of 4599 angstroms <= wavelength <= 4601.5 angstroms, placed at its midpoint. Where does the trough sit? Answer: 4522.17 angstroms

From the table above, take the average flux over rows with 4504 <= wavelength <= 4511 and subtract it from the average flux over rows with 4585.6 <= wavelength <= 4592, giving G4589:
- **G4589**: -7.1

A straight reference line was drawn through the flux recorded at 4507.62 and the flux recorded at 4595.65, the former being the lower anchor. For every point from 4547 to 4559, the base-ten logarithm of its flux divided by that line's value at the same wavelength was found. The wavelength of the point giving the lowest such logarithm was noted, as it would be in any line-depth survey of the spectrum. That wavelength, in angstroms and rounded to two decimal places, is 4554.57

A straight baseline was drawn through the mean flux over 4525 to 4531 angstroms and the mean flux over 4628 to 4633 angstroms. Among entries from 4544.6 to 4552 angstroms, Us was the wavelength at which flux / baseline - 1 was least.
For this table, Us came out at 4545.14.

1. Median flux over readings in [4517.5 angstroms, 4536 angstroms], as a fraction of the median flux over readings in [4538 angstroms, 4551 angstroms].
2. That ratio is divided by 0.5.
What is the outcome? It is 2.08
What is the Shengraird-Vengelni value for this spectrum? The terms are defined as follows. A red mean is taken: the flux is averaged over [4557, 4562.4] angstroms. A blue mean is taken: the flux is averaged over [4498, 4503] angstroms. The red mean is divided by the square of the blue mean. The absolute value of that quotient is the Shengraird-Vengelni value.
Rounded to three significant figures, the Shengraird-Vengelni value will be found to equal 0.0358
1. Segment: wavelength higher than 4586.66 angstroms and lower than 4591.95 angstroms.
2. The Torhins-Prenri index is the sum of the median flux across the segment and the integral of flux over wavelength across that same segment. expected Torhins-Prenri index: 176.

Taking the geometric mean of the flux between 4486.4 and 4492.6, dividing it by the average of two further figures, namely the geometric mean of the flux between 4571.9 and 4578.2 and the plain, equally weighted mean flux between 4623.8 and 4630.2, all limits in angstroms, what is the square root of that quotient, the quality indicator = 0.96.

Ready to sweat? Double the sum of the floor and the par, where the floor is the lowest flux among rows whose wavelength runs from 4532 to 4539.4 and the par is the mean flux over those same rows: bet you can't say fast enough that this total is 116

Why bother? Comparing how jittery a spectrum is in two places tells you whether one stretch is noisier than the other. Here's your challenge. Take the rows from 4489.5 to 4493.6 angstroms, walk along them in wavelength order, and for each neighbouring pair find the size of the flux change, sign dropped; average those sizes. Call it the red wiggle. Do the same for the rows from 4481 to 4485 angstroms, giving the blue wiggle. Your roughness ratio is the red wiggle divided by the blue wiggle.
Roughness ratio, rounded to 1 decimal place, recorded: 0.3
